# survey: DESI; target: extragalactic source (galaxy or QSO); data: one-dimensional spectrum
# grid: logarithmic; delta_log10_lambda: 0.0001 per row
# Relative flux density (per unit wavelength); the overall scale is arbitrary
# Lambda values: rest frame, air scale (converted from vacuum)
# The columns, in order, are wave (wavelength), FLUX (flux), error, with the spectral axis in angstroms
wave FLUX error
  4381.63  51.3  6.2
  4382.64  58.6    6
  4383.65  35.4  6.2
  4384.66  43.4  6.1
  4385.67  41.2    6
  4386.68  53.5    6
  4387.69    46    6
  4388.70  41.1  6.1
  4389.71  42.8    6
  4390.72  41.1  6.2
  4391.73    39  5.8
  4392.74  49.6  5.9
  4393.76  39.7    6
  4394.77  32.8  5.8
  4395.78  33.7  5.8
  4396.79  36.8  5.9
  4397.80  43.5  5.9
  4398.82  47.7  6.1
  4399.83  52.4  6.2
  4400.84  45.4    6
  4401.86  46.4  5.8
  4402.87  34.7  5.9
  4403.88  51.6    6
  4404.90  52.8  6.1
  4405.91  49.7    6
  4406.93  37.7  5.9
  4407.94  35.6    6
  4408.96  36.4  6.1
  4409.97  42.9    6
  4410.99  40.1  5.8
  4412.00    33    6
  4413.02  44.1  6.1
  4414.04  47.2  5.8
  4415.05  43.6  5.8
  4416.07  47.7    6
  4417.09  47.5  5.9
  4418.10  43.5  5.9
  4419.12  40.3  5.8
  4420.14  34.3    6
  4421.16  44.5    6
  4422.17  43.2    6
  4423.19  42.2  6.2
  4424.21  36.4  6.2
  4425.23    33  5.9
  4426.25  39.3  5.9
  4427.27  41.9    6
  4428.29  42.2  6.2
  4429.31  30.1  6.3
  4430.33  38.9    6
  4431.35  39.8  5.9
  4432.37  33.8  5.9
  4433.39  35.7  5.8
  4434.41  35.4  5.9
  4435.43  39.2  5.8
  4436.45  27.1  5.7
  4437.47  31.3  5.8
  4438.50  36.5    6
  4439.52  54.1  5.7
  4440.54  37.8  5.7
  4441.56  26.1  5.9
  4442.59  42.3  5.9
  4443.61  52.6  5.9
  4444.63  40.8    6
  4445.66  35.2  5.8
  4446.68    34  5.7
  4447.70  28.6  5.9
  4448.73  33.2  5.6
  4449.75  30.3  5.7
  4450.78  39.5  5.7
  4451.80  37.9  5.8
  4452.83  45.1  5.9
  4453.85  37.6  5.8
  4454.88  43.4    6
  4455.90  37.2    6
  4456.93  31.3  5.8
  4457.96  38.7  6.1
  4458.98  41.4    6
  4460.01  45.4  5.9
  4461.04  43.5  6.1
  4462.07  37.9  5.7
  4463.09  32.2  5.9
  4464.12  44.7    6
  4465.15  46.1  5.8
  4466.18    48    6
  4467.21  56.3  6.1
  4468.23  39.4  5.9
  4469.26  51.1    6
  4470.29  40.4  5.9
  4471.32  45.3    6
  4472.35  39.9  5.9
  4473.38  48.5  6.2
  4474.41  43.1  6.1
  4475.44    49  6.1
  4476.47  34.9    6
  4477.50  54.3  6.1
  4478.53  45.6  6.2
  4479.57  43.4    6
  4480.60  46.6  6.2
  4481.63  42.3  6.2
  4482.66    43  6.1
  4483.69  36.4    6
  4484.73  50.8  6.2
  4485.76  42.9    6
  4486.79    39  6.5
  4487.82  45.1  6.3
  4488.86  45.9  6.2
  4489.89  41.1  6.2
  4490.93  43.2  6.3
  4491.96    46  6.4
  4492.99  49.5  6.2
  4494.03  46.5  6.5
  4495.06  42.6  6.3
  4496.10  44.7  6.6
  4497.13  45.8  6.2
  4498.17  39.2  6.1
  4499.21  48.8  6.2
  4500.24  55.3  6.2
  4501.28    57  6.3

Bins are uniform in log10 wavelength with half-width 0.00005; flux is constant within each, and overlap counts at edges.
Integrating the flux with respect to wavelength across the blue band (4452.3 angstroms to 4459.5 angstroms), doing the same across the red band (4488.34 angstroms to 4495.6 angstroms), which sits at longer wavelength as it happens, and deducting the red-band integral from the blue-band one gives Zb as -44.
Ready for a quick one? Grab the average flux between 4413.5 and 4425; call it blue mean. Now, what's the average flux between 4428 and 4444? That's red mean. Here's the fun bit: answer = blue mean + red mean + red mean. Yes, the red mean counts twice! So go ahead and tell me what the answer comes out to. 118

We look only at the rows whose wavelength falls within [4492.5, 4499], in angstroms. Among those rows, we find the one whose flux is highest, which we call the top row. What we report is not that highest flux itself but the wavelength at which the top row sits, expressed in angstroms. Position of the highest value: 4492.99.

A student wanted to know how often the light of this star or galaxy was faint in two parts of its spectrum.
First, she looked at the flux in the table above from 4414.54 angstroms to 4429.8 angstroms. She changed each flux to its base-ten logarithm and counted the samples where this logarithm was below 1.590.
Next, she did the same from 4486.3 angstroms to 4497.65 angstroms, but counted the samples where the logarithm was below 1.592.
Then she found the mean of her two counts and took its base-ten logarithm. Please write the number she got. 0.40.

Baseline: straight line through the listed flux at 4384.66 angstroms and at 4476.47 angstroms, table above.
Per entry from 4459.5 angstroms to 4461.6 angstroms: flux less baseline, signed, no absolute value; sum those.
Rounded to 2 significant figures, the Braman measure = 16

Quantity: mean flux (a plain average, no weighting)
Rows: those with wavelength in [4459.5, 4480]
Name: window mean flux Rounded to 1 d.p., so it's 44.4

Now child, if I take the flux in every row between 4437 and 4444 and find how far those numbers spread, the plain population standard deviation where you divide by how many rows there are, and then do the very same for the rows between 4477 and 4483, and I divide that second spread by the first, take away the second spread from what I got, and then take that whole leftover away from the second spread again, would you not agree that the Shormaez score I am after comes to 7.69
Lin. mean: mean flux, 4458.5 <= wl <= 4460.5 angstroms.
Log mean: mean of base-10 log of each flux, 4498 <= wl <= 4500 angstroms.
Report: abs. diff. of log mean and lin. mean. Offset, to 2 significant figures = 42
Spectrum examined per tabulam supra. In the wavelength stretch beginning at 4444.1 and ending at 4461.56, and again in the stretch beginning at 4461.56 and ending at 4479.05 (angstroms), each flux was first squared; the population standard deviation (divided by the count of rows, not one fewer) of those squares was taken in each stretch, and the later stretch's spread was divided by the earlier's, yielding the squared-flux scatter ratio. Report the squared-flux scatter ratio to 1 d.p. 1.5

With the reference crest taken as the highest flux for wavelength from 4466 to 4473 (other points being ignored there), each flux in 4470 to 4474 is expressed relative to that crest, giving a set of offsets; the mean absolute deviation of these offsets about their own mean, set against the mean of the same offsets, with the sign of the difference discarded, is 16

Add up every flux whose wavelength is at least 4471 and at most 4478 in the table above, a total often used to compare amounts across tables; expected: 315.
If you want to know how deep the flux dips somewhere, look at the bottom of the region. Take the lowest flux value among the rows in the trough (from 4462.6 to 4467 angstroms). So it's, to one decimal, 32.2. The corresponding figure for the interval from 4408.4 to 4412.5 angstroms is 33.0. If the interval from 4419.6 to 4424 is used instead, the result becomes 34.3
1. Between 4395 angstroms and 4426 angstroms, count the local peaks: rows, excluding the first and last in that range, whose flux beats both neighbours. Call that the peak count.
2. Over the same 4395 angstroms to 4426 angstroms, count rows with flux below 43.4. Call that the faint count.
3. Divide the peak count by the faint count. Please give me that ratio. 0.47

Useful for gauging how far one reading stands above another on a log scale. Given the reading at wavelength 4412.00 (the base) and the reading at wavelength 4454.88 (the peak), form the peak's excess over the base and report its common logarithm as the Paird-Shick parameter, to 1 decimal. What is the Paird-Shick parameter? 1.0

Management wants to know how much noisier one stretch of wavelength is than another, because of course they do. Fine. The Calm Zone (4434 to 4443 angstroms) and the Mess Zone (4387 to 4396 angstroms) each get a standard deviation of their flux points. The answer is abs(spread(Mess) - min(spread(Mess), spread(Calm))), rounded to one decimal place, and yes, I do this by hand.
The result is 0.0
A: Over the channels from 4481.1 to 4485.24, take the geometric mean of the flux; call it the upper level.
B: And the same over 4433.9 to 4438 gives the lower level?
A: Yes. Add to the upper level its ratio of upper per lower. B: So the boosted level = 44.1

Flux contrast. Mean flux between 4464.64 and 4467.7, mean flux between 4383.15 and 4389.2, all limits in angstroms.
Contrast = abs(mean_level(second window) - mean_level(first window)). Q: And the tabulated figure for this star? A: 7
